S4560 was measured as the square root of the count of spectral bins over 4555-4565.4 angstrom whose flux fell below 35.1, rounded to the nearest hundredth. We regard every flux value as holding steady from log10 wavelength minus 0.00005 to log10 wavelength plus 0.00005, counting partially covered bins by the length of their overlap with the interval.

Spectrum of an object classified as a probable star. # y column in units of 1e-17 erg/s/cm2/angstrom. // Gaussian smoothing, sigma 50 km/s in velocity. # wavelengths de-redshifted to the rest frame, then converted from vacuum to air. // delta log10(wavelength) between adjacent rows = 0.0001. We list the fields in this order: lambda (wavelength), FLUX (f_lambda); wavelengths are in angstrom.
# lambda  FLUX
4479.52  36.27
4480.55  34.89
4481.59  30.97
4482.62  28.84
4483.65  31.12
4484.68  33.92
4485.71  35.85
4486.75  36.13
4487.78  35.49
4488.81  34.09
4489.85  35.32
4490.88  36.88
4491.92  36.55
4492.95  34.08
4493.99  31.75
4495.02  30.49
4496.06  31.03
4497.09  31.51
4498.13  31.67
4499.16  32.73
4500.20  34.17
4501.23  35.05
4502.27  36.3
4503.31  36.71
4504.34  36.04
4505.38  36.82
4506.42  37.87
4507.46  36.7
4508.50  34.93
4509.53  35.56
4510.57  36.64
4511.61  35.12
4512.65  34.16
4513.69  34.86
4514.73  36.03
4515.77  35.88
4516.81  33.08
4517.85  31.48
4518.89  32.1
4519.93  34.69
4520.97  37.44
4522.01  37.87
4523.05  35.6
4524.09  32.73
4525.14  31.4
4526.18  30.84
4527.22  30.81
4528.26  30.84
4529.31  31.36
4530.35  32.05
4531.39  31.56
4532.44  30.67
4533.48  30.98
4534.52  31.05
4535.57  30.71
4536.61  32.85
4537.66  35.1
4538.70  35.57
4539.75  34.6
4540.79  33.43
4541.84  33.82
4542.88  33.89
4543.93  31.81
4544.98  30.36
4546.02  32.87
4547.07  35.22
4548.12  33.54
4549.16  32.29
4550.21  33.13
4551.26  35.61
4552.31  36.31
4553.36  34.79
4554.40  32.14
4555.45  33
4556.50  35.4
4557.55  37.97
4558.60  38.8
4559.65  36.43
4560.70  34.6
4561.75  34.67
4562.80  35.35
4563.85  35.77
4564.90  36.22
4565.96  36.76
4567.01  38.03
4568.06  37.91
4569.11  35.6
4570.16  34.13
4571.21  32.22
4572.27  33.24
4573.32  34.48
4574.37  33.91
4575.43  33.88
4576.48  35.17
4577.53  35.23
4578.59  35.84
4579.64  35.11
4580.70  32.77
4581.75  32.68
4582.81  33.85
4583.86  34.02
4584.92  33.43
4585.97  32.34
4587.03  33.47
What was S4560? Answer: 1.73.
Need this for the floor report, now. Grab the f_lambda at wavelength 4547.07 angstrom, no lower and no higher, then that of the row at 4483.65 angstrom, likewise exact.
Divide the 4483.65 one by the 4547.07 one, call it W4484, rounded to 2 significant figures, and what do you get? 0.88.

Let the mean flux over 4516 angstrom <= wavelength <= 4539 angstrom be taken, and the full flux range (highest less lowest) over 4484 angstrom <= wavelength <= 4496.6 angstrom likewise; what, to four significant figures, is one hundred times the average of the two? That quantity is 1958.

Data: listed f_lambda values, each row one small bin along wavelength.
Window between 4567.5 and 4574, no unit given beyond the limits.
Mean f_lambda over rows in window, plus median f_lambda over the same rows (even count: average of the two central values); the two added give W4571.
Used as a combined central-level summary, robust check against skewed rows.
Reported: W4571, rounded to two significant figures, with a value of 69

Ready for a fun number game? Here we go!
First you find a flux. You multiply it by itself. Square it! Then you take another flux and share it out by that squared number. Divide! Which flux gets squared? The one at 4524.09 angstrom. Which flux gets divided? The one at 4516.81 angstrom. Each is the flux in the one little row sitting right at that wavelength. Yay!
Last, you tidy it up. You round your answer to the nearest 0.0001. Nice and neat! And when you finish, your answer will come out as 0.0309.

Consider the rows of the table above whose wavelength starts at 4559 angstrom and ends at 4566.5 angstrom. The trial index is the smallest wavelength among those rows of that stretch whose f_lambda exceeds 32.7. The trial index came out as 4559.65 angstrom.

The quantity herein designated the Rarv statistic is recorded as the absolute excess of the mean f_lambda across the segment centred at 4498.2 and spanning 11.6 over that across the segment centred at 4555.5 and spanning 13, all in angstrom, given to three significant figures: 1.78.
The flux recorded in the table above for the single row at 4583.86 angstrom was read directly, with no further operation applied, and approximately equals 34.02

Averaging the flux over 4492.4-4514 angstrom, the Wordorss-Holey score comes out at 34.5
